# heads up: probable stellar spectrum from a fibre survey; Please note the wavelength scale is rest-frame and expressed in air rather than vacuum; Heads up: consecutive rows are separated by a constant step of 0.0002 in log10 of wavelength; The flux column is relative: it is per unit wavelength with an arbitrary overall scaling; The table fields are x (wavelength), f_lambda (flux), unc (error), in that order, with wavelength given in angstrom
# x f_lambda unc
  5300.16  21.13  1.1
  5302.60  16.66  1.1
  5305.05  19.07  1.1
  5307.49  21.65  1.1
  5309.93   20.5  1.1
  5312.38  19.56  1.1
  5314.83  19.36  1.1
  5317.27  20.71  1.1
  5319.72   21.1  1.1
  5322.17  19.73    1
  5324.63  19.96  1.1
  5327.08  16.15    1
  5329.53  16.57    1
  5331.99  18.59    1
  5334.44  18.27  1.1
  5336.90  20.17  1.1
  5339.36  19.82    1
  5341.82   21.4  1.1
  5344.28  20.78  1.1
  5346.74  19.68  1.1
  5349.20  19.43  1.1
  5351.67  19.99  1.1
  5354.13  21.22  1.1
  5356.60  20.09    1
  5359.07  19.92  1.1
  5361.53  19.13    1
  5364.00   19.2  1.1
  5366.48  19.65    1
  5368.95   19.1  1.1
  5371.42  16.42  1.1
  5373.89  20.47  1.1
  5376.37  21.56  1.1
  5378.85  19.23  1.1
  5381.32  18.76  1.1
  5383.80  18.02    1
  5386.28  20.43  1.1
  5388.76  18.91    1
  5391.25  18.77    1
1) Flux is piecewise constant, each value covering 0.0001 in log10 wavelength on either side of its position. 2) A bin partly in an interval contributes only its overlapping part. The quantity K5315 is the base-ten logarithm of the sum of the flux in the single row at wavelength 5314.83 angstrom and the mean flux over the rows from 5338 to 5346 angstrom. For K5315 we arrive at 1.60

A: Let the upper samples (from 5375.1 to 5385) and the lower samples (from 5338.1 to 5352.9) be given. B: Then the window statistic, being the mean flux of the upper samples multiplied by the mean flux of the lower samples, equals 391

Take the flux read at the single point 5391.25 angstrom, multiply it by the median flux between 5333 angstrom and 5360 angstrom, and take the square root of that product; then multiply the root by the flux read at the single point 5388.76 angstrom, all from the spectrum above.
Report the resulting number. 366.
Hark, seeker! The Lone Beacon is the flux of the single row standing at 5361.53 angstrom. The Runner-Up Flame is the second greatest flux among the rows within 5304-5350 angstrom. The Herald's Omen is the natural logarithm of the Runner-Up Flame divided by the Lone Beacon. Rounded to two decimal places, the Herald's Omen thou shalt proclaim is 0.11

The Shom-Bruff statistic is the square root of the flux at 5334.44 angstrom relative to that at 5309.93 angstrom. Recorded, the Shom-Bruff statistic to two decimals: 0.94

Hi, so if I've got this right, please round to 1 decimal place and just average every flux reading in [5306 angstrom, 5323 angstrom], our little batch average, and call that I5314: 20.4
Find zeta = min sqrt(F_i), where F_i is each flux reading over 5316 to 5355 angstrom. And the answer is 4.02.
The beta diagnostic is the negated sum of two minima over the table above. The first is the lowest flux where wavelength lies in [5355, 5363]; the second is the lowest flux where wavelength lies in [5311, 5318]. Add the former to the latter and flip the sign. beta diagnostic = -38.5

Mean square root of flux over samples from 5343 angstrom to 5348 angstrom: 4.50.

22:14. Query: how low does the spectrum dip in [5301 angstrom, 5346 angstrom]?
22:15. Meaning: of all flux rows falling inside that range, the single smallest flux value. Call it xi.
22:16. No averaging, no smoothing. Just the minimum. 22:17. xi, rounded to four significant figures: 16.15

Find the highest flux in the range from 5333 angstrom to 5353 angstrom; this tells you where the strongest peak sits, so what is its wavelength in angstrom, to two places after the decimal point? 5341.82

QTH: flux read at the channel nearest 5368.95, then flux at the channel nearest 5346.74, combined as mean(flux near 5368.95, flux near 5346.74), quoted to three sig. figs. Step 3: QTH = 19.4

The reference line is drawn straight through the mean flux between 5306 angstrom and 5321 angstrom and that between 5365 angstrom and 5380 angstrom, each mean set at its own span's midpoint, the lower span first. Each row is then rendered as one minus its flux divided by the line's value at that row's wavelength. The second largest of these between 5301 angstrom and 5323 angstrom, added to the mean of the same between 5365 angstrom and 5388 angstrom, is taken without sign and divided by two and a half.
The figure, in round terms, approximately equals 0.031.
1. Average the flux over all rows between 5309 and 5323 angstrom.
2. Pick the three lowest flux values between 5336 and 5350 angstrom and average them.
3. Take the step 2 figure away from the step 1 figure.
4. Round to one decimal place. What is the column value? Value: 0.5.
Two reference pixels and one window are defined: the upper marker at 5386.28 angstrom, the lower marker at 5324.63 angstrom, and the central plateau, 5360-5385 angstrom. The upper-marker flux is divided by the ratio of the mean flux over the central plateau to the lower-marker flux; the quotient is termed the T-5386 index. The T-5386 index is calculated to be 21.3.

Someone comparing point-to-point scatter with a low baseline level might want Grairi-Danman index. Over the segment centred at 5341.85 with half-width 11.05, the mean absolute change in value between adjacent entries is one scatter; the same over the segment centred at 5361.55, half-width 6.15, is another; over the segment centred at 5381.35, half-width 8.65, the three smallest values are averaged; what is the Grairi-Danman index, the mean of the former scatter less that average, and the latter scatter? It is -8.68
